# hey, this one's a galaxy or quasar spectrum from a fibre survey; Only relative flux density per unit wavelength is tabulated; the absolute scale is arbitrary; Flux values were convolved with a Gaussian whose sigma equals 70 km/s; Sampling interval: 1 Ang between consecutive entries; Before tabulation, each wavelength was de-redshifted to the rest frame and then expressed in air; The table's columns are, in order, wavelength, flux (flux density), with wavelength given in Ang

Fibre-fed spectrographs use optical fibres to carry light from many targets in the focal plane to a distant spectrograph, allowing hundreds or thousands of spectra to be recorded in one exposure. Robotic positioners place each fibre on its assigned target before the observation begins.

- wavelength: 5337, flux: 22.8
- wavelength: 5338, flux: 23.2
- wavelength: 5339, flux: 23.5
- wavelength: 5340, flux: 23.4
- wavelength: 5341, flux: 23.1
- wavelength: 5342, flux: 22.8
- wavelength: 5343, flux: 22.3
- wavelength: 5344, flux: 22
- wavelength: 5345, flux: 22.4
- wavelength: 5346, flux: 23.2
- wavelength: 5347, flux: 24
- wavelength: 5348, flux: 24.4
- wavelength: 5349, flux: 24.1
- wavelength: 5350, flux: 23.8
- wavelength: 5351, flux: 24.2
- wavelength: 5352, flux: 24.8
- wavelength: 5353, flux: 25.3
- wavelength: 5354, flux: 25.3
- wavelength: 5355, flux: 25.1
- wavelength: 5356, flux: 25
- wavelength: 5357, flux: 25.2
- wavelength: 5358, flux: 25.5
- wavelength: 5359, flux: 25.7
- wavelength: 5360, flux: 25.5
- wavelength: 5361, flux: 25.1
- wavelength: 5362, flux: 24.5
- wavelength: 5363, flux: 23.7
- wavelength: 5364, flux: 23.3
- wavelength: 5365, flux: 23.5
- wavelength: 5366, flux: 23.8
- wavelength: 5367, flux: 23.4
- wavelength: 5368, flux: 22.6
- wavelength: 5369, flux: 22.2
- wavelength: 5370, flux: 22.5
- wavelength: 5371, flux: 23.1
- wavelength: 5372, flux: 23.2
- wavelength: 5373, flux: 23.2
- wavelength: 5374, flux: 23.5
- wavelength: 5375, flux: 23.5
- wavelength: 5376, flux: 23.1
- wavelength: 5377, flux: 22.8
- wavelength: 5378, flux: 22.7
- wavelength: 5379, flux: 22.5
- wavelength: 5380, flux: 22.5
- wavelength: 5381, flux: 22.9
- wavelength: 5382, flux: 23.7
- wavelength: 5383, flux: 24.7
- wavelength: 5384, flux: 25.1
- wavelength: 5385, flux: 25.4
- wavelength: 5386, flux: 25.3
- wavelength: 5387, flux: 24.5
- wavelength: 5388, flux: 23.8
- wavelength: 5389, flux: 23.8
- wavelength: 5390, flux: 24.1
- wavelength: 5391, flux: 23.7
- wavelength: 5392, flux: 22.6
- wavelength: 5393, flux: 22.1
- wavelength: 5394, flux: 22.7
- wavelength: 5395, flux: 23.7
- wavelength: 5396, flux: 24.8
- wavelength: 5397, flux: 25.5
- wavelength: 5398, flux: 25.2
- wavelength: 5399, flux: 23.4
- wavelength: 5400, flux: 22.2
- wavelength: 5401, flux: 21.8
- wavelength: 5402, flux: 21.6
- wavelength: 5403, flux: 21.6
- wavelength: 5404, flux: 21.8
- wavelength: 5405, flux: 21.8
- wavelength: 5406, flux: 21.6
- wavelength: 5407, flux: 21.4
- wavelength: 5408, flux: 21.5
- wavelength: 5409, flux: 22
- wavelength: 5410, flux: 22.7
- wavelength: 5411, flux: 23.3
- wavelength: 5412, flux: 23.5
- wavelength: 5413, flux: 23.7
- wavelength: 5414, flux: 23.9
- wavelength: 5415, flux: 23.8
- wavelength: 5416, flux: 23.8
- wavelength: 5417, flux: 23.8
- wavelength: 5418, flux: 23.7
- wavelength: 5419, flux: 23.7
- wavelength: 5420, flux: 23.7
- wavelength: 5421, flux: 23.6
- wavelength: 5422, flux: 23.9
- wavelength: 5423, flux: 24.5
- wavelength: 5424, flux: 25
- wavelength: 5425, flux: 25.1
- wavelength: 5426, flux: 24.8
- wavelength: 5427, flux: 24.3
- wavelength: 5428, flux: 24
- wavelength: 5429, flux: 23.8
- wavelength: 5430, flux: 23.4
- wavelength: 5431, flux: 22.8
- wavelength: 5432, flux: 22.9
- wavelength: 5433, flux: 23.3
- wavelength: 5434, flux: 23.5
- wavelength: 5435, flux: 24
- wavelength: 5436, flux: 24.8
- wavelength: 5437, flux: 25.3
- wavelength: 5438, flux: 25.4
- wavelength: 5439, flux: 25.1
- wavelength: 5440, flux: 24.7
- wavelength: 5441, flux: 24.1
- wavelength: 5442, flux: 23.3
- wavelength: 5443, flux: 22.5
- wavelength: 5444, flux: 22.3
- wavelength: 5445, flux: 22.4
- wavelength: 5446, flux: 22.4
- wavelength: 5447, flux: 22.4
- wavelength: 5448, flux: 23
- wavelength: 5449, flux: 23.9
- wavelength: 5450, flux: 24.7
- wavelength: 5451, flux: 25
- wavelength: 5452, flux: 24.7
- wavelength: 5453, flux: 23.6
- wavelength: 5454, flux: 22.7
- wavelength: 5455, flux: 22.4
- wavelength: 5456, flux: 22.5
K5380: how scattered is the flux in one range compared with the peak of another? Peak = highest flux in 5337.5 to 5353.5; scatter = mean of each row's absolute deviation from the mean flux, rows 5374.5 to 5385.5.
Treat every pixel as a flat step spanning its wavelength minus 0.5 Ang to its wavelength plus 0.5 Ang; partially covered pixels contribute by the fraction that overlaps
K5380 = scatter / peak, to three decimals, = 0.034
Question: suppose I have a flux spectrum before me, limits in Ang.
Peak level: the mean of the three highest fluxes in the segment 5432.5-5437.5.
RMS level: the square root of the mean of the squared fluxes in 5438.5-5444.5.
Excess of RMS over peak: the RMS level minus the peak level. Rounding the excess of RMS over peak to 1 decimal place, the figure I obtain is -1.0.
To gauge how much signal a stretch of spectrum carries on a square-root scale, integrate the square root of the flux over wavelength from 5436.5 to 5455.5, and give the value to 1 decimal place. 92.4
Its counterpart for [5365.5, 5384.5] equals 91.5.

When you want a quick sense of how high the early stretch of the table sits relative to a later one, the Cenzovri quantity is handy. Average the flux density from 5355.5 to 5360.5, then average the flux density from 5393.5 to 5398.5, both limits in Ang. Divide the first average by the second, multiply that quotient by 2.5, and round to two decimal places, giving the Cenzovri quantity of 2.60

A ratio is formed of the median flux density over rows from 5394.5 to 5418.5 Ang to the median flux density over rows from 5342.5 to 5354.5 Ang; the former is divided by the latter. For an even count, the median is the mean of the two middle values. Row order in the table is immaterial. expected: 0.97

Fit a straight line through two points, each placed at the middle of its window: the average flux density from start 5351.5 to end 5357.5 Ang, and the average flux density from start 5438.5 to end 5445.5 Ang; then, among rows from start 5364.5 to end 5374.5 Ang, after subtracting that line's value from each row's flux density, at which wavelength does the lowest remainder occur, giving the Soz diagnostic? 5369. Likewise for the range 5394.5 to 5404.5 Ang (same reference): 5402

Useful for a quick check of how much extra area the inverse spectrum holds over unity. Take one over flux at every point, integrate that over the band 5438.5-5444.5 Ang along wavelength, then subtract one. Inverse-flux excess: -0.746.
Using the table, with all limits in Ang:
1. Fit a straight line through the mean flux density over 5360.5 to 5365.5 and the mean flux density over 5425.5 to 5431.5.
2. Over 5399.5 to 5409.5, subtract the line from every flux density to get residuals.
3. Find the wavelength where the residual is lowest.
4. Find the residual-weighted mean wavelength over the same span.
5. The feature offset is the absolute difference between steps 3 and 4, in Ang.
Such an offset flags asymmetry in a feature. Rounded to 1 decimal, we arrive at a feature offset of 2.4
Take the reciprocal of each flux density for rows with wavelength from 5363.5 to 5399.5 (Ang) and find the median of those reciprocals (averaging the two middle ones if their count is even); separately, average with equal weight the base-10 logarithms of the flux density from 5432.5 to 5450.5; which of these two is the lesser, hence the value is 0.0426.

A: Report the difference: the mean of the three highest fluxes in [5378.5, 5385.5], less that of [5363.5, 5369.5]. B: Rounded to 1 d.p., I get 1.5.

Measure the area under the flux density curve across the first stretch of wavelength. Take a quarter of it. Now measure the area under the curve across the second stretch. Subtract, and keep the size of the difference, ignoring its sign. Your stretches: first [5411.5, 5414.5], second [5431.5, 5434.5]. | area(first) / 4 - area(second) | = 51.9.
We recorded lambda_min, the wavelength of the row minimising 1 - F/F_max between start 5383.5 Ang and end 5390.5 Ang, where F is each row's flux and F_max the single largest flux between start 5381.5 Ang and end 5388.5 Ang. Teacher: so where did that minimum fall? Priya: 5385 Ang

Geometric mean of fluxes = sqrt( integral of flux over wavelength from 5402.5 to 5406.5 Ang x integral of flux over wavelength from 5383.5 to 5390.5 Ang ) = 122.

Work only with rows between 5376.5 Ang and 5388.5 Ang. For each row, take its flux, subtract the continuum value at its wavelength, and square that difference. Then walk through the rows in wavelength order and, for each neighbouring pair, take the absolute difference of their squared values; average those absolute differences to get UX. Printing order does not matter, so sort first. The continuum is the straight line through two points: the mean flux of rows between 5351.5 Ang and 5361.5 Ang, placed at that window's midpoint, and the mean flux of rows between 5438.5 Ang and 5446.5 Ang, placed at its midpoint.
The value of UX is 0.7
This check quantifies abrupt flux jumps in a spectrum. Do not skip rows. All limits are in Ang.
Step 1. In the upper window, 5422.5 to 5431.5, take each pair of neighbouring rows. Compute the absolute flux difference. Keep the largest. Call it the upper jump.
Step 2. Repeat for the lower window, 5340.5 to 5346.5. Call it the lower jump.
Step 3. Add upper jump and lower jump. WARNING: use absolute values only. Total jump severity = 1.4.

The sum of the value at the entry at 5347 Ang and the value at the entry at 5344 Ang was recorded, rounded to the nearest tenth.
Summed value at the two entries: 46.0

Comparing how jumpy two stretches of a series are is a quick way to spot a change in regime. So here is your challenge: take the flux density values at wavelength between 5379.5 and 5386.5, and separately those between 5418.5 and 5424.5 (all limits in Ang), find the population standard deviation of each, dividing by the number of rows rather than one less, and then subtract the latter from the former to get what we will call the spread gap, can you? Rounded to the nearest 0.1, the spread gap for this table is 0.6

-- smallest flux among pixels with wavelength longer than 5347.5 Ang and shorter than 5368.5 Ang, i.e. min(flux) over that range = 22.6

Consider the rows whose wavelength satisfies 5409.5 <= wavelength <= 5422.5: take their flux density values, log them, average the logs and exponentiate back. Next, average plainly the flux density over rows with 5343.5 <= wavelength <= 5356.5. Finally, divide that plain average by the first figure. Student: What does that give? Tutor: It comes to 1.02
